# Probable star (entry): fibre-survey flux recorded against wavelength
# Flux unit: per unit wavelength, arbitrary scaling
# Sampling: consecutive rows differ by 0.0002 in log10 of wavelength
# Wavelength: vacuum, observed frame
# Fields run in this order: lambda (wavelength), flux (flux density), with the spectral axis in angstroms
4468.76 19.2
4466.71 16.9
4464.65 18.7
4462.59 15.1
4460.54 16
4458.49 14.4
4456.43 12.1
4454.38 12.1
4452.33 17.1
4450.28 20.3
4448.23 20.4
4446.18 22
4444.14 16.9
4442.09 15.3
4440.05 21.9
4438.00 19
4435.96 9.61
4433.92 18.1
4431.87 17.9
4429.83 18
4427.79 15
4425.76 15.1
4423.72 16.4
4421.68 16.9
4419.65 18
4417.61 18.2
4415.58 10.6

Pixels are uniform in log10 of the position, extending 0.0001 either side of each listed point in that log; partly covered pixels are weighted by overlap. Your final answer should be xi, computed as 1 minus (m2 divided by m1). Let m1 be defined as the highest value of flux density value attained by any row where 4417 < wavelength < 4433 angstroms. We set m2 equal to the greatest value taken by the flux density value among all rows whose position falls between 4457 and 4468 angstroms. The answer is -0.027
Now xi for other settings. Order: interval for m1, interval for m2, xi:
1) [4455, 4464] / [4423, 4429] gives -0.025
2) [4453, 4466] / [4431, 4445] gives -0.171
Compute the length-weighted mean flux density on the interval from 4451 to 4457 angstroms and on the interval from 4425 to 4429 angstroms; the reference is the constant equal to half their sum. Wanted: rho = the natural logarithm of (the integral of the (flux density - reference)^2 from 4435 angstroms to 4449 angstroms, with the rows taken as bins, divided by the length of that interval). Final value 3.3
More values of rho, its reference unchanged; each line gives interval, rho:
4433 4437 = 2.9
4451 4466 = 1.8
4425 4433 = 1.7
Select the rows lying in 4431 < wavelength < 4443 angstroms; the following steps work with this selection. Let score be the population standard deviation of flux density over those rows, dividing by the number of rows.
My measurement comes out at 3.82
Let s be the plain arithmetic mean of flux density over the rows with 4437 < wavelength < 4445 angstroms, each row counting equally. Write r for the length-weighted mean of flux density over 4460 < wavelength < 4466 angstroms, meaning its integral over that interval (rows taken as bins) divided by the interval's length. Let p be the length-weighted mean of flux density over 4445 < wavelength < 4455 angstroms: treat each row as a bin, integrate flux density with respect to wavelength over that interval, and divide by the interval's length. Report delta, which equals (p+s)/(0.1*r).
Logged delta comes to 22.1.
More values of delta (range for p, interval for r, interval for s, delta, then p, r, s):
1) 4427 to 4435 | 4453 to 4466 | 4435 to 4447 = 23.4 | 17.2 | 14.8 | 17.5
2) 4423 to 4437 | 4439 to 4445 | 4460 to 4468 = 17.9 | 15.7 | 18.1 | 16.7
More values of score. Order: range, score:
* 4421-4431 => 1.13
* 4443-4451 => 1.86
